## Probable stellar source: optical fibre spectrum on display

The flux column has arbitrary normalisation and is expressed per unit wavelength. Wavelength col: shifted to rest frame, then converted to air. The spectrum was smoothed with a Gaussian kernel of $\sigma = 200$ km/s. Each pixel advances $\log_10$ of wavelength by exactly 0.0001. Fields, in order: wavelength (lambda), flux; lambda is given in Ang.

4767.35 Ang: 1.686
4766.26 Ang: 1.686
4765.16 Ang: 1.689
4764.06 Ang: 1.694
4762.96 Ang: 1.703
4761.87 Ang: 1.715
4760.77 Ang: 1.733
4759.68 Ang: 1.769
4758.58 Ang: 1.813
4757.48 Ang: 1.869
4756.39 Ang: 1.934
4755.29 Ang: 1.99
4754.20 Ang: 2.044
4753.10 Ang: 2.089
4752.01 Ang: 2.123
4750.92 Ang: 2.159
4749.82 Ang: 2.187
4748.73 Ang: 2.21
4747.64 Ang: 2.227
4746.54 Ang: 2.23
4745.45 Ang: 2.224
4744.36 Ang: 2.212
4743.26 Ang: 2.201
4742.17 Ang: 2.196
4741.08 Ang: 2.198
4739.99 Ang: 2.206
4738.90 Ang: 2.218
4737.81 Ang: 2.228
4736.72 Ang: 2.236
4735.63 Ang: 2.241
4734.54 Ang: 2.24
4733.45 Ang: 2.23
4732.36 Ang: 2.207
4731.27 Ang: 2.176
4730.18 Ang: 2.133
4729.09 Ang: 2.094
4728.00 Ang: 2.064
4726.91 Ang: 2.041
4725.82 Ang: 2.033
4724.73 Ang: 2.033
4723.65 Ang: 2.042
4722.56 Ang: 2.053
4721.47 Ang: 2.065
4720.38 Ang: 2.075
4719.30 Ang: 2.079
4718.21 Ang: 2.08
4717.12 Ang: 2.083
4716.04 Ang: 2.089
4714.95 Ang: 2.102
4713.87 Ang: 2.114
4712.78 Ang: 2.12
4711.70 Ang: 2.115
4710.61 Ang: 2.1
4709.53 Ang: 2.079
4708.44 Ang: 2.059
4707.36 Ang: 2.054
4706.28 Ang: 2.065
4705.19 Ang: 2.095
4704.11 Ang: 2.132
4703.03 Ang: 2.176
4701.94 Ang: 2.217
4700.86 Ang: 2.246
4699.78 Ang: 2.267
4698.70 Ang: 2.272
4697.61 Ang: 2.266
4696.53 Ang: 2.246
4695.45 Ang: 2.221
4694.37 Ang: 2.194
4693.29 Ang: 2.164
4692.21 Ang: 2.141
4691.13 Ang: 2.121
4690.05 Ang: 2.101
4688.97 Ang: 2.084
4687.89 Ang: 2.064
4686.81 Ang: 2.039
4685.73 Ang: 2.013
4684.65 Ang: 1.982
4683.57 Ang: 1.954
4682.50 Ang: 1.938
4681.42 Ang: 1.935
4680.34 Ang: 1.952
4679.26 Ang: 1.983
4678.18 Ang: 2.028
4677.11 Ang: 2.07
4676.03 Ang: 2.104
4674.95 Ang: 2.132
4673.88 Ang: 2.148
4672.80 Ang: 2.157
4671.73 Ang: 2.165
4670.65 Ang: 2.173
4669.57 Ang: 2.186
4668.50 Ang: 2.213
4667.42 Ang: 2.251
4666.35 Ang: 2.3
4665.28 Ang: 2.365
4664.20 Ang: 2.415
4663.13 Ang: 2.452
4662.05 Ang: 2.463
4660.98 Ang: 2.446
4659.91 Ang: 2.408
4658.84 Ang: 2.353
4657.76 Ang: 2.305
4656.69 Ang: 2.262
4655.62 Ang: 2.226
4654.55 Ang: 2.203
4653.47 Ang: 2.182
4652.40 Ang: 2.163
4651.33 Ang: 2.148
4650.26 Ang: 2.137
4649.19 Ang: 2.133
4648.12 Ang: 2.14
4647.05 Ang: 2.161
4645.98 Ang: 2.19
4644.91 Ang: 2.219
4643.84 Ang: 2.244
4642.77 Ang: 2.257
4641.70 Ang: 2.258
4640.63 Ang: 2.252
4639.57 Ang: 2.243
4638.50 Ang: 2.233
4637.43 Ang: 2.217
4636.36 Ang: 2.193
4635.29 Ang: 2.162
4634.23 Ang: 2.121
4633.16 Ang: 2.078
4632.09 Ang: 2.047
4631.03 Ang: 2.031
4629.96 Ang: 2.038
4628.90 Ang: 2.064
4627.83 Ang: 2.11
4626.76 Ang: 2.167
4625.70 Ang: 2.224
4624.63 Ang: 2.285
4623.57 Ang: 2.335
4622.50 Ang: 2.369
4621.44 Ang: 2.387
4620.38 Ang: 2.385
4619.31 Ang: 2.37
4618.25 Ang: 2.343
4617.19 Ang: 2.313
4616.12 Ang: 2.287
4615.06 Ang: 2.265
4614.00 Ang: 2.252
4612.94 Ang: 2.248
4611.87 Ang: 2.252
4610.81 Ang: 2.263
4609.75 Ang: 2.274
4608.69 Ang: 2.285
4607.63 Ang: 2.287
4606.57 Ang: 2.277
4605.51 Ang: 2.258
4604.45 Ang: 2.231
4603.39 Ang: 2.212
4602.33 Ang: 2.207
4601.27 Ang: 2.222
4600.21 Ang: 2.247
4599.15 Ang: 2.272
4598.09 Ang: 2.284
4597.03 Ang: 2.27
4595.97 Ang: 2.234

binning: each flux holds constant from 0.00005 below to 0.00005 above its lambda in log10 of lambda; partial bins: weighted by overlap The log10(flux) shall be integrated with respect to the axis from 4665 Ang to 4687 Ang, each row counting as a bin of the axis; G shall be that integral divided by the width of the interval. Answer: 0.321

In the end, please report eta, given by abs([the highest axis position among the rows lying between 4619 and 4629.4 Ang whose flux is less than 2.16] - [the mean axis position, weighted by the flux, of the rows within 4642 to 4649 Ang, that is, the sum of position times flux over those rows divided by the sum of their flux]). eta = 16.5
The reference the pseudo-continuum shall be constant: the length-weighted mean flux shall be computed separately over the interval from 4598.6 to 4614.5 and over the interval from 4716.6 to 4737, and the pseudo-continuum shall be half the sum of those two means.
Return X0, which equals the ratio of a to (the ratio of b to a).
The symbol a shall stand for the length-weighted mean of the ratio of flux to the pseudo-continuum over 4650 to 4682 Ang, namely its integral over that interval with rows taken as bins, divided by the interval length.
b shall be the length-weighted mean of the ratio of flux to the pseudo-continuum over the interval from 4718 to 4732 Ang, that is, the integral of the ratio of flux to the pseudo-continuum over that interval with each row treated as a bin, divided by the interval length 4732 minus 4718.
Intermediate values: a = 1.01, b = 0.95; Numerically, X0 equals 1.08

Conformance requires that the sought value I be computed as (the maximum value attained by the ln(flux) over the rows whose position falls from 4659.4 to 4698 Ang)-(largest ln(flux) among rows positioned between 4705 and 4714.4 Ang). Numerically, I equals 0.15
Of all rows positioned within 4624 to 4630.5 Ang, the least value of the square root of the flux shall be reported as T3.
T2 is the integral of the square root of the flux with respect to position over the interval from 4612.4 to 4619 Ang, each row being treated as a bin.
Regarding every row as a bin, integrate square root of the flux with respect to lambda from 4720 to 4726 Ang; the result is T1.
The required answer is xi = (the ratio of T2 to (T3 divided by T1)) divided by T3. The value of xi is 42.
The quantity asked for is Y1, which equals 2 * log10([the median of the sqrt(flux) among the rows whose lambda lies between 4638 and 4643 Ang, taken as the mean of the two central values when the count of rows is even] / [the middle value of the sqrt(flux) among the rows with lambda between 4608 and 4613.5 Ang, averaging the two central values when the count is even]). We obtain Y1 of -0.002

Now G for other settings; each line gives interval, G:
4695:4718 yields 0.332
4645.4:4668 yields 0.356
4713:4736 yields 0.323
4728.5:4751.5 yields 0.343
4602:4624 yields 0.360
